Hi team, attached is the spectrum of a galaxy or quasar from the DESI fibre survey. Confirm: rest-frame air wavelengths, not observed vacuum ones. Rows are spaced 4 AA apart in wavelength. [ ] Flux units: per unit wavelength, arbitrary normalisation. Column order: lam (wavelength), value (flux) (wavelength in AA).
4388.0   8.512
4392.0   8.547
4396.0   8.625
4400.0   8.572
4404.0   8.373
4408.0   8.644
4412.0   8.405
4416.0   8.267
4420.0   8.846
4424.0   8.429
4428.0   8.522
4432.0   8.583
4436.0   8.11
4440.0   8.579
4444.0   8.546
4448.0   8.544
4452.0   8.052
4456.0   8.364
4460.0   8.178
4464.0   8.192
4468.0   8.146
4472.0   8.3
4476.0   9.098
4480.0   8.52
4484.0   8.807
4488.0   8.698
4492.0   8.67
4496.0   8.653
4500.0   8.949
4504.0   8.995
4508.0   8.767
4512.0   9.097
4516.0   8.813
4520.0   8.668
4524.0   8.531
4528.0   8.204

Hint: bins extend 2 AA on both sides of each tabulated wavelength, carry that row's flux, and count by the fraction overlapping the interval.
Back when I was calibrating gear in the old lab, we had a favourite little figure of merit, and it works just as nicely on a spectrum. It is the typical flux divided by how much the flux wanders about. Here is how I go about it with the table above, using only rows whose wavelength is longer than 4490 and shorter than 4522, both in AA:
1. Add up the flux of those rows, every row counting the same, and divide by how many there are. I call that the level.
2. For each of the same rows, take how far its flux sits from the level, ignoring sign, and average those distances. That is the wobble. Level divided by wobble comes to 63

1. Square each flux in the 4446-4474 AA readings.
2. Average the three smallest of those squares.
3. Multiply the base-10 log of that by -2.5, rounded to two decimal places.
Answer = -4.55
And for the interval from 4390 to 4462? -4.55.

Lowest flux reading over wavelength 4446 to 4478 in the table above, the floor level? 8.052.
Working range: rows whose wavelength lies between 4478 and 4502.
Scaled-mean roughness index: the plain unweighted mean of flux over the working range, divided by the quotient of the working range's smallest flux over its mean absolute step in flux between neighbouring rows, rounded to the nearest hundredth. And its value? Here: 0.15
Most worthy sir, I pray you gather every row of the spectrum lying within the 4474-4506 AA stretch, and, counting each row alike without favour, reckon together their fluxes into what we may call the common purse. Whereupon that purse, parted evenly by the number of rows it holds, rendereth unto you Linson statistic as 8.80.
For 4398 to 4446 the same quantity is 8.49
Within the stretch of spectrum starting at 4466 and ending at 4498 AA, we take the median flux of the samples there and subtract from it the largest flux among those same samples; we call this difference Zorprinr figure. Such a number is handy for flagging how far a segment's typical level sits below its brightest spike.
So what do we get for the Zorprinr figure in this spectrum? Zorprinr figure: -0.4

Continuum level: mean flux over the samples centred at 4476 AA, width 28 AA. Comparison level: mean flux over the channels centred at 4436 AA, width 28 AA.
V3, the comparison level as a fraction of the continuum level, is 0.99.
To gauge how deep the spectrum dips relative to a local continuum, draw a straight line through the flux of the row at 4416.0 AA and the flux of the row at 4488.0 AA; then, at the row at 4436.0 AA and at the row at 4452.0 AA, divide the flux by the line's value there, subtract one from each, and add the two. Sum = -0.08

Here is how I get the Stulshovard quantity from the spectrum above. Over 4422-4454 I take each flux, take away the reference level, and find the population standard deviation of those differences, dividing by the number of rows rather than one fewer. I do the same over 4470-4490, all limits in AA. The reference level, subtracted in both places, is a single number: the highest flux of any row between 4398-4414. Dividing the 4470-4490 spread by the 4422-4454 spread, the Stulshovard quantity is 1.3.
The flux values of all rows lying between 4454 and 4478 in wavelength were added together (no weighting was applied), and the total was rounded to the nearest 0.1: 50.3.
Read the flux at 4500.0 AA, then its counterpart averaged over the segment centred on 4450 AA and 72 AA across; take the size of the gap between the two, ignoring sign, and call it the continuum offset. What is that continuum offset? 0.50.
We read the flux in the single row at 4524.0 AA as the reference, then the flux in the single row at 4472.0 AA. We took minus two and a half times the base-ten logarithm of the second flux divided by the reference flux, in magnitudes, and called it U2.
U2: 0.03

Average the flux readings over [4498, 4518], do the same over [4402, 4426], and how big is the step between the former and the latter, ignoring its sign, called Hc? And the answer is 0.43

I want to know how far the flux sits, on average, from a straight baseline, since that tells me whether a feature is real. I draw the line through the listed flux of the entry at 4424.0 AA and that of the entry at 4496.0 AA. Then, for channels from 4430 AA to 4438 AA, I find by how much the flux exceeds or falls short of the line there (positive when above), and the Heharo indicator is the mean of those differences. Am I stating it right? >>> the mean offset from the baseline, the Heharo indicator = -0.11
